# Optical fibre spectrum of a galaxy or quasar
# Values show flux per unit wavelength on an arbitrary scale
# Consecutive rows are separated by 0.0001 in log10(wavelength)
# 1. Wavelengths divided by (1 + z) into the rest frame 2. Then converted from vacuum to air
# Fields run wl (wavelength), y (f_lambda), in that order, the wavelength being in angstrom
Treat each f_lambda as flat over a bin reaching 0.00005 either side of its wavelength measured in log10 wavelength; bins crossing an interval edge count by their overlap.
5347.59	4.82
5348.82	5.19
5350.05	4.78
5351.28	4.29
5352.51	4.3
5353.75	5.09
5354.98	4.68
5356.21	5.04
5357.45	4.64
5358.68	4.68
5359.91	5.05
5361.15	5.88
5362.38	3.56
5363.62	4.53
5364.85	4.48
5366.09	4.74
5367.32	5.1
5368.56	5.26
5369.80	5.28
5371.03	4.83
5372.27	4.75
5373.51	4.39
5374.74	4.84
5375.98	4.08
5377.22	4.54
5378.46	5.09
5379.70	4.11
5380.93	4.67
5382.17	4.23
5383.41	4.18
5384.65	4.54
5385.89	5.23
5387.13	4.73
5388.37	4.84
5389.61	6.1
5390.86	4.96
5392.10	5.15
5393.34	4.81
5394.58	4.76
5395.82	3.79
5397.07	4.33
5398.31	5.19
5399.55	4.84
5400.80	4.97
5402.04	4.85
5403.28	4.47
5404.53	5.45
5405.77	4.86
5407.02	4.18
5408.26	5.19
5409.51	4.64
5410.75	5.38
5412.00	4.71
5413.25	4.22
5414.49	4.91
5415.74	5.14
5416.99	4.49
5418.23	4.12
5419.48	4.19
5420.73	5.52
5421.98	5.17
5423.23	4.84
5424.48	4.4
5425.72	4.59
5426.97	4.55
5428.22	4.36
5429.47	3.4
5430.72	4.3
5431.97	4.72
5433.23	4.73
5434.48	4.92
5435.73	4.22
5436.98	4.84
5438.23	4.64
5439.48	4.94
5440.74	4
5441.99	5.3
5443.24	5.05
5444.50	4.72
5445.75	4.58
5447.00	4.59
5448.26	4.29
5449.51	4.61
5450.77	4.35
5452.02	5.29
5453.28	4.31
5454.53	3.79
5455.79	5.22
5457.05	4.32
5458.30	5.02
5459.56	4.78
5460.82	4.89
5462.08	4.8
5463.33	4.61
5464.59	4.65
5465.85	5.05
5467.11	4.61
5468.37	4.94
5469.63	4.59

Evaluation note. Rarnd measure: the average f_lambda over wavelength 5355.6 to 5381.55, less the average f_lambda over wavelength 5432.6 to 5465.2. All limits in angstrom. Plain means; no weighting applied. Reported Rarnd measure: 0.068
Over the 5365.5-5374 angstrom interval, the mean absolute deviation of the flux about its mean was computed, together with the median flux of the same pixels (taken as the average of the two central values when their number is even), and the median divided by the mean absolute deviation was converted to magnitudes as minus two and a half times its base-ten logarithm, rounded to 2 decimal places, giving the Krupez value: -3.16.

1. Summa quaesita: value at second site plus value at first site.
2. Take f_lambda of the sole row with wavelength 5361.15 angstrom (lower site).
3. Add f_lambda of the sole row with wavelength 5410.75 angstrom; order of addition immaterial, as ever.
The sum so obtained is 11.3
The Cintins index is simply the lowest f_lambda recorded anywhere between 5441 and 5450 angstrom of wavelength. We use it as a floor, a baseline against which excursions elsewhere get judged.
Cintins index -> 4.29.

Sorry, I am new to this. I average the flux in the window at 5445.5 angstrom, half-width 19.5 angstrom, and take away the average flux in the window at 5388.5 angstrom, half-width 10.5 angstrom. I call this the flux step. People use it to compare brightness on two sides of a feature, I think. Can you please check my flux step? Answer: -0.14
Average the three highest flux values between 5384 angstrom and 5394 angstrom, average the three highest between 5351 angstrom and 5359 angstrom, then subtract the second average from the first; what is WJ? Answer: 0.56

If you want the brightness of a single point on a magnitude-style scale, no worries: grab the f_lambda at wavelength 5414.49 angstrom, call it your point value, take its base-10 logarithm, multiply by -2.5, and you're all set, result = -1.73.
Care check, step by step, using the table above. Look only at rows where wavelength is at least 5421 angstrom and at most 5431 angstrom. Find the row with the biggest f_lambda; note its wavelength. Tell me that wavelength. 5421.98 angstrom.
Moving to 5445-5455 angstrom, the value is 5452.02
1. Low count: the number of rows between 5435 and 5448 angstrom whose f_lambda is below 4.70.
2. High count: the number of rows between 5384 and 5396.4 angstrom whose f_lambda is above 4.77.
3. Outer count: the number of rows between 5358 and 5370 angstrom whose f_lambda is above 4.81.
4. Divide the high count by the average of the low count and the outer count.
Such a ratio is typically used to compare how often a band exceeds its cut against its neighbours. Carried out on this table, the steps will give 1.2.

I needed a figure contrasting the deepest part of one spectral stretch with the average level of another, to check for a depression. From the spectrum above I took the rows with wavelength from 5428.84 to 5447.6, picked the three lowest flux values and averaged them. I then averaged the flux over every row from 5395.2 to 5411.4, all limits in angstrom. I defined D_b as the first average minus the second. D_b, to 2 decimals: -0.91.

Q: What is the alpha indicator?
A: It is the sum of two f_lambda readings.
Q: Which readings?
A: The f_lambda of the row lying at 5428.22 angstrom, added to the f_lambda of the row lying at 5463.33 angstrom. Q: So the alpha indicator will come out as 9.0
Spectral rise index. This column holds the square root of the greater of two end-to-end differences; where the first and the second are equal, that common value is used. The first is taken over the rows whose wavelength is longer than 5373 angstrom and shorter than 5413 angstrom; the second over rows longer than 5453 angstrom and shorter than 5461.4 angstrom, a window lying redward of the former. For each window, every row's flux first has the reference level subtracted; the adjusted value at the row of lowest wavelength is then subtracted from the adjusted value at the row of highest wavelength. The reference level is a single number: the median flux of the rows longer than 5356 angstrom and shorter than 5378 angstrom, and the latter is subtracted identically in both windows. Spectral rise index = 0.8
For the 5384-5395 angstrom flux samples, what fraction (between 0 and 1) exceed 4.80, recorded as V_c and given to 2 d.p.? 0.67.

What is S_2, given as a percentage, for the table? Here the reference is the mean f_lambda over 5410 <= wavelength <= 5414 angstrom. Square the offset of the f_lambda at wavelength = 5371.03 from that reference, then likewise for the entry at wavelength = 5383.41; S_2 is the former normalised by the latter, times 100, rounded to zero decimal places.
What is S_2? 1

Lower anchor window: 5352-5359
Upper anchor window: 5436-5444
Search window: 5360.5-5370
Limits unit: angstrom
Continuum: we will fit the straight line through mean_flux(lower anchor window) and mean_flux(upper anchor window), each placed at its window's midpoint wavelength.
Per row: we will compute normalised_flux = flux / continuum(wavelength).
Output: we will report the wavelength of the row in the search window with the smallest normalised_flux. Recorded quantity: 5362.38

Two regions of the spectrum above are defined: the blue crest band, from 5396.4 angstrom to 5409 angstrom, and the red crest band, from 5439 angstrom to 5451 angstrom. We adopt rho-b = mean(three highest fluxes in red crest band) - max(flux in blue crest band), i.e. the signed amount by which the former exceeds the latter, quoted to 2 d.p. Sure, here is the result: -0.35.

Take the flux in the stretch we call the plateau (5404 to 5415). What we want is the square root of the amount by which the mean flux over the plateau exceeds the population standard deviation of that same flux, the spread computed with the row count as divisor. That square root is 2.10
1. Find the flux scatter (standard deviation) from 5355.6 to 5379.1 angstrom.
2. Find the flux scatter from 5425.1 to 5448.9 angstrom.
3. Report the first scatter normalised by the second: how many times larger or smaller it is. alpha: 1.18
